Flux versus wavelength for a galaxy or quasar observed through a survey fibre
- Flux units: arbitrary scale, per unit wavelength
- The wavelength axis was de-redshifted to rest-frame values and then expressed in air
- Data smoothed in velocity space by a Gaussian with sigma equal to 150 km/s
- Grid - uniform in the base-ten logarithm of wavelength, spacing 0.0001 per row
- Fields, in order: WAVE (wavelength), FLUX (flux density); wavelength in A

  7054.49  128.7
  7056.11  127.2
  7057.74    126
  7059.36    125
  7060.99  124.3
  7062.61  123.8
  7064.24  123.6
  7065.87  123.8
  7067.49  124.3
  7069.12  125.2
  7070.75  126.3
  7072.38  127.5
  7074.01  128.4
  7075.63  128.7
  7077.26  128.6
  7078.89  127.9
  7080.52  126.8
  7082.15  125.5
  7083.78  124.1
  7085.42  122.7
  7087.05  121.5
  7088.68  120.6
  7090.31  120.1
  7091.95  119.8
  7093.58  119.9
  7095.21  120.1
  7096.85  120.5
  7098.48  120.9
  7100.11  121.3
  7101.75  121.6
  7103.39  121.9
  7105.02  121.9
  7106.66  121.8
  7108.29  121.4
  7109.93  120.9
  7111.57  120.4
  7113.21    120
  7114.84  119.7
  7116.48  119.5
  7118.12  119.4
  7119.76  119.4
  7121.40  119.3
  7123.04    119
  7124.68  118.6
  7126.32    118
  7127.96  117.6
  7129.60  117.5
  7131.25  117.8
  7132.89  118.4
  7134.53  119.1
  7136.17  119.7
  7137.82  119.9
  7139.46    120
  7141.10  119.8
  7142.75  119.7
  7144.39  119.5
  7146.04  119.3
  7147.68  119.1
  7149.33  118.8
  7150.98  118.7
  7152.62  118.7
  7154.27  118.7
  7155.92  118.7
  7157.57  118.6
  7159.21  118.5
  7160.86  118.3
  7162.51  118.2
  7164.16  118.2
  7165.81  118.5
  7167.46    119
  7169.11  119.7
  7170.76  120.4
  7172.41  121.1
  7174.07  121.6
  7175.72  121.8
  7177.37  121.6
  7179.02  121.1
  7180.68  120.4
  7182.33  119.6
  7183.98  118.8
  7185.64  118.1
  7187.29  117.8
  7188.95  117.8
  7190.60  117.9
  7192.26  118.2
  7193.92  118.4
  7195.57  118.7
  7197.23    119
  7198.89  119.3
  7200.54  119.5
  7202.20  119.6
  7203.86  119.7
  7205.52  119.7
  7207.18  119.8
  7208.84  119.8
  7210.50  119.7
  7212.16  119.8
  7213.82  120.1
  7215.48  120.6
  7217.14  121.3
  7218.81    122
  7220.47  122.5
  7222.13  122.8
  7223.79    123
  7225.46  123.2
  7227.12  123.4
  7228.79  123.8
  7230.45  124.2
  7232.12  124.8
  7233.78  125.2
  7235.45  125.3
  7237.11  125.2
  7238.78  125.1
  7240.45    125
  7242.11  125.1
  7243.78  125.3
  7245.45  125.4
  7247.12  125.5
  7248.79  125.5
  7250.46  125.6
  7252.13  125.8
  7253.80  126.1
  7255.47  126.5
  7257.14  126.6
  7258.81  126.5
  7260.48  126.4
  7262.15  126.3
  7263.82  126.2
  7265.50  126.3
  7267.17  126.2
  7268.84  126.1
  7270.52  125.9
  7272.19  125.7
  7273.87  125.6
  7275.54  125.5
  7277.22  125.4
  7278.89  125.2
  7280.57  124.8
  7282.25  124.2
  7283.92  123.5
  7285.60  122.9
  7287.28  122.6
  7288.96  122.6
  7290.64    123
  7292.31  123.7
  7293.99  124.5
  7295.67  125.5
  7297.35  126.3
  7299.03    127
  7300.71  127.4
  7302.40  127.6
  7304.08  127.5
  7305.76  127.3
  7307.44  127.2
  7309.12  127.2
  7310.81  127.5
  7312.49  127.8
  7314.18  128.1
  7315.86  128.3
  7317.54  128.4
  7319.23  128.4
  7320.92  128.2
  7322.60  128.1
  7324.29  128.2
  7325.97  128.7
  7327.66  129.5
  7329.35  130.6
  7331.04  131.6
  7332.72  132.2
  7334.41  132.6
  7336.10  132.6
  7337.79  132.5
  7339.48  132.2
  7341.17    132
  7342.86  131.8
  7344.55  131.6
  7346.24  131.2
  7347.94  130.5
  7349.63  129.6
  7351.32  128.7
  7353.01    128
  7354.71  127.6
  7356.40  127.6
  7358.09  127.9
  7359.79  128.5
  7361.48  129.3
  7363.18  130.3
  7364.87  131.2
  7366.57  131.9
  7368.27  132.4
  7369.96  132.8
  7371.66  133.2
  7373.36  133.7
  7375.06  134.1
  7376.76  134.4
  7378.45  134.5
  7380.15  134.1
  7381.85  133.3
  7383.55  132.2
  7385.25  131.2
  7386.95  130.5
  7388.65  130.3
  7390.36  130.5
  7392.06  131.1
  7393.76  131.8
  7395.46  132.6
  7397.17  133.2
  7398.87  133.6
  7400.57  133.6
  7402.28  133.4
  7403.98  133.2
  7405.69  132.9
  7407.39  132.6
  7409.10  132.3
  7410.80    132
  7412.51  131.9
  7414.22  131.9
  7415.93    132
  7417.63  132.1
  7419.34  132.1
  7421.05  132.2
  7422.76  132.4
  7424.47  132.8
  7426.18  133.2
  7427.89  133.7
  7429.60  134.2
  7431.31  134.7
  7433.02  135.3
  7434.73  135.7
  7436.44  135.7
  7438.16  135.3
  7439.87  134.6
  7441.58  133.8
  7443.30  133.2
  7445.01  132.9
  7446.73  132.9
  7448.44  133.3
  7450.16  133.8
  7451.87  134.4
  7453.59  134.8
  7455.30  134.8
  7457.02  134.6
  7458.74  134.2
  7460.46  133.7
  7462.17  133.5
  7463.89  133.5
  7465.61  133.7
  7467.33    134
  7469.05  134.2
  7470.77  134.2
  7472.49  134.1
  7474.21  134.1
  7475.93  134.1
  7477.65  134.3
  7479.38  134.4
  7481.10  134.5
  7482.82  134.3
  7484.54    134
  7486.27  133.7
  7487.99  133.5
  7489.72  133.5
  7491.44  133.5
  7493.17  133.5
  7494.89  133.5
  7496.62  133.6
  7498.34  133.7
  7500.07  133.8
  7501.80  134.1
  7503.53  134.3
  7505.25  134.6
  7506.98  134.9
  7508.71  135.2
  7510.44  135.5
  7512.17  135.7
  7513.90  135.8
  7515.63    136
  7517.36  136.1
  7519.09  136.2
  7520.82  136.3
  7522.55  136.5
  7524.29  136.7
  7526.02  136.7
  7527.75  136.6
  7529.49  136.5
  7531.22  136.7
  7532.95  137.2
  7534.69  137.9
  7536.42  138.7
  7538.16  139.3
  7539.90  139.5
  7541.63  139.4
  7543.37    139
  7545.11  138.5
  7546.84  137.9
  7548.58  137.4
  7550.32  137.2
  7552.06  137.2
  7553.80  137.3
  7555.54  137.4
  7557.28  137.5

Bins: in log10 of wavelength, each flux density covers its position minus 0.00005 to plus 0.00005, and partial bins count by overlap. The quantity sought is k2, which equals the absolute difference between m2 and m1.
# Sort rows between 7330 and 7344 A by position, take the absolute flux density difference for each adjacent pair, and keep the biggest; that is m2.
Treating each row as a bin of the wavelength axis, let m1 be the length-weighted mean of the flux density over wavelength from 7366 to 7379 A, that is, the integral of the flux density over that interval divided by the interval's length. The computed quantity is 133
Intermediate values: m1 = 133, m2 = 0.6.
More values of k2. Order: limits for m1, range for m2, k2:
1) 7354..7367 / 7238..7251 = 129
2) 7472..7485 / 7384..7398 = 133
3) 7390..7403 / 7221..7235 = 132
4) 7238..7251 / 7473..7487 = 125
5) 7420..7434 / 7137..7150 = 133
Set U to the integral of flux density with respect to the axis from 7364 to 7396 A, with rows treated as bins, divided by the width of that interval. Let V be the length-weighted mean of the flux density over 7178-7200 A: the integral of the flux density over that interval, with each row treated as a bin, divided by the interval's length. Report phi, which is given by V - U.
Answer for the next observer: -14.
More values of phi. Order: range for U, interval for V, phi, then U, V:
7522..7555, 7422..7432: -4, 138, 134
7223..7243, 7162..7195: -5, 124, 119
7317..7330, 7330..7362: 2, 129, 130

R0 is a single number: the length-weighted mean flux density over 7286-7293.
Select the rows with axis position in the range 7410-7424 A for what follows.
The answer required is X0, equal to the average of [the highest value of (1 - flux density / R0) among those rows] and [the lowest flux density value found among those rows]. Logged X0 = 65.9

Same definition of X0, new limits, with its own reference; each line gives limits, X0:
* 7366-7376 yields 65.9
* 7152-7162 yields 59.2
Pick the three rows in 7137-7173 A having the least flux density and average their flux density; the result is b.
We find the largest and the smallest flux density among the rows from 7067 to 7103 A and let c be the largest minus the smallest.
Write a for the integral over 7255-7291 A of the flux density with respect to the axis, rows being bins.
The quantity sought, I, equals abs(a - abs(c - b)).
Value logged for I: 4397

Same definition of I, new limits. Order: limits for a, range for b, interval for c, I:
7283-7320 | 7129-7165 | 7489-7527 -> 4551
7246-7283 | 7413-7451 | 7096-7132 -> 4527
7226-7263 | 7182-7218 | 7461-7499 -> 4523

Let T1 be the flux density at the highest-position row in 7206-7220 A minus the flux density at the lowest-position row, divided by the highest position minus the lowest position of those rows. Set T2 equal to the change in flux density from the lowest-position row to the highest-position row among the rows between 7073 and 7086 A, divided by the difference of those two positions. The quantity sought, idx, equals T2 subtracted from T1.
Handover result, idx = 0.69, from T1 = 0.19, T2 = -0.50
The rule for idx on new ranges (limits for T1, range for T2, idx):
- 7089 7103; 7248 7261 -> 0.05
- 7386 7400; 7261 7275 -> 0.32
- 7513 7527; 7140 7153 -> 0.17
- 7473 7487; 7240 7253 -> -0.10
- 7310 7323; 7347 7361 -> 0.22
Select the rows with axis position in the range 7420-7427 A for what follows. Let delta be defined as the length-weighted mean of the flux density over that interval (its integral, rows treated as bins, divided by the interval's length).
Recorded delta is 133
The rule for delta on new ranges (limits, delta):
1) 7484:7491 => 134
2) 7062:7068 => 124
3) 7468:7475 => 134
